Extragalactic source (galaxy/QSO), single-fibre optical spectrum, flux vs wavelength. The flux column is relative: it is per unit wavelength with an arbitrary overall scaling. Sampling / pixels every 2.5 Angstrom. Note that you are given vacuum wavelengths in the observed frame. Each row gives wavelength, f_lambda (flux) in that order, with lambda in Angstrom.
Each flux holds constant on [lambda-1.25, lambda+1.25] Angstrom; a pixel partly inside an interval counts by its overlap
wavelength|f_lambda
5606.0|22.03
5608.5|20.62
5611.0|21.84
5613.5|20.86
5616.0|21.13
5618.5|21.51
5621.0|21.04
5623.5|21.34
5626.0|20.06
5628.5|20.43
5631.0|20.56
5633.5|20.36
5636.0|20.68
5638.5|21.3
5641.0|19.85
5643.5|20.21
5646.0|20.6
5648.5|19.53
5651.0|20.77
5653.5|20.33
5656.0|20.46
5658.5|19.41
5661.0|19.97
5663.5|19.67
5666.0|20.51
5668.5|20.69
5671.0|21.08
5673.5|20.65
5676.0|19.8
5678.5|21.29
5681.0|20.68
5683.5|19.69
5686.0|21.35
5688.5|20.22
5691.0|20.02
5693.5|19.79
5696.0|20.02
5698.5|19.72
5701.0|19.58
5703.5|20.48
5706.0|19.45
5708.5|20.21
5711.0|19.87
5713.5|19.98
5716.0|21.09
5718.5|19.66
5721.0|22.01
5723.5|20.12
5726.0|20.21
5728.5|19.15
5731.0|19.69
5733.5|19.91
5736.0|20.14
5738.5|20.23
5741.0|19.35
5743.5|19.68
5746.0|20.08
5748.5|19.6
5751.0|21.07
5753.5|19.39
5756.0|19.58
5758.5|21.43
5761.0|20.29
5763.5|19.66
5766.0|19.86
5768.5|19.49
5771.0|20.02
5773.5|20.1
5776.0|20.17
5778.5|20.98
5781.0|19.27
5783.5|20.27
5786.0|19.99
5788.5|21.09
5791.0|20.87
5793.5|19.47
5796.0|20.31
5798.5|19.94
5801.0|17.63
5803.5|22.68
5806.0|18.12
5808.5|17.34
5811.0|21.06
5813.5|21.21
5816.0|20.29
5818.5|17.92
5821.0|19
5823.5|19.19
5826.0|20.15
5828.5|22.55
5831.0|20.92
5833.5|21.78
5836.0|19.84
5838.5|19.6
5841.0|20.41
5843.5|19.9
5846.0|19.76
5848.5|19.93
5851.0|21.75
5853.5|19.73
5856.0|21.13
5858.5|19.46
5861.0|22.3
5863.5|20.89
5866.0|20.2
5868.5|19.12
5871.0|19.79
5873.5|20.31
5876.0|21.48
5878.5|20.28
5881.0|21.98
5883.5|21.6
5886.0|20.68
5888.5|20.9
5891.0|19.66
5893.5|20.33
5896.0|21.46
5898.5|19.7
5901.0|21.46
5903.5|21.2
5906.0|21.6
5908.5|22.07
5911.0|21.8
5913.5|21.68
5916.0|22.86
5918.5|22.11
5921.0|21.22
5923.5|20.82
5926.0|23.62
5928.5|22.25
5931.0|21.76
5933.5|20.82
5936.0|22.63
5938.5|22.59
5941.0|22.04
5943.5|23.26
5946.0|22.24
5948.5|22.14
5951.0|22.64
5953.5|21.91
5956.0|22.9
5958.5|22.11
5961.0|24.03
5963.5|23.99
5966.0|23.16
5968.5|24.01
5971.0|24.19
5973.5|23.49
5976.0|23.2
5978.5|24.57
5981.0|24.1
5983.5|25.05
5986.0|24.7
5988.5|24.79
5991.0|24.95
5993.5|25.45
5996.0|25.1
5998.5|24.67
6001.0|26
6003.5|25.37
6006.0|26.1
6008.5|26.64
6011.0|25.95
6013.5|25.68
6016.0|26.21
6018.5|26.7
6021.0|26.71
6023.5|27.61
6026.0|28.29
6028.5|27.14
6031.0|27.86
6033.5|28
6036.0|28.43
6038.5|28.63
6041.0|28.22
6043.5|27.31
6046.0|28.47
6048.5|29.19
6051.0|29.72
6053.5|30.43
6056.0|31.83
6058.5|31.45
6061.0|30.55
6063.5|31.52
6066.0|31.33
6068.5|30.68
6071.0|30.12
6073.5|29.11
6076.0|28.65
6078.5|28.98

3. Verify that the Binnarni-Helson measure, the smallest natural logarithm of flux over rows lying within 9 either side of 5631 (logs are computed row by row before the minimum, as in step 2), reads 2.999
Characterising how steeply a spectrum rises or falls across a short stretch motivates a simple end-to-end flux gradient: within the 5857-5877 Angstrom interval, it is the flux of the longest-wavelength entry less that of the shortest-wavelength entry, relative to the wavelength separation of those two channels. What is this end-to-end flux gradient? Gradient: 0.12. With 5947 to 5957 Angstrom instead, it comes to 0.10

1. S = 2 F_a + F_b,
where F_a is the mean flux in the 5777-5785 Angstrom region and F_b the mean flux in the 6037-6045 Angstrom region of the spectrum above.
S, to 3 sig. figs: 68.4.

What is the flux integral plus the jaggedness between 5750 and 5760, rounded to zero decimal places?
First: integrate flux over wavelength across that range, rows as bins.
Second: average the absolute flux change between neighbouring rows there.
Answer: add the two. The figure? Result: 205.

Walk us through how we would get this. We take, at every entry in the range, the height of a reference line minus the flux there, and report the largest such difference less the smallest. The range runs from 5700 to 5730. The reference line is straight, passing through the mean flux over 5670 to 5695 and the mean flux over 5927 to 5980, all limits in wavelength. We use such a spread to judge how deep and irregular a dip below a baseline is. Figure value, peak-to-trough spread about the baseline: 2.9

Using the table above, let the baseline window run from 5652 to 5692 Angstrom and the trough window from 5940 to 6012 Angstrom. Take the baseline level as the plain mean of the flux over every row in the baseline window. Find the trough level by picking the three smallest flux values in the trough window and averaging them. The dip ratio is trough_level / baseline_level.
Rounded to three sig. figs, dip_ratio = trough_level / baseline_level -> 1.08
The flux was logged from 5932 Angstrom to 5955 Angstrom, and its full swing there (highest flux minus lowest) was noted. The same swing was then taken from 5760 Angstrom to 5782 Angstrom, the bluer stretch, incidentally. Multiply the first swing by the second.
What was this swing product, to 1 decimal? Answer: 4.2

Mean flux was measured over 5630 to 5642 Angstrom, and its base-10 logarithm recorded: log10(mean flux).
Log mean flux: 1.31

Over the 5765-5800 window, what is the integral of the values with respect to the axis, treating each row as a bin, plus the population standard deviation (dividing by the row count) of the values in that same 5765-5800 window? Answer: 705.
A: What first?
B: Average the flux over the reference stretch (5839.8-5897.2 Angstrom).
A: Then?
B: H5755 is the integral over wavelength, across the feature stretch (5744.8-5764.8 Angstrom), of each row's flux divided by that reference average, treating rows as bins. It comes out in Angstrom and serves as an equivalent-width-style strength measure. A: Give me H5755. 19.6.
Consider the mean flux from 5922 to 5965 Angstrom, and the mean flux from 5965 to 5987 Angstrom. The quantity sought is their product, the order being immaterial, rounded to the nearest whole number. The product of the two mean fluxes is 540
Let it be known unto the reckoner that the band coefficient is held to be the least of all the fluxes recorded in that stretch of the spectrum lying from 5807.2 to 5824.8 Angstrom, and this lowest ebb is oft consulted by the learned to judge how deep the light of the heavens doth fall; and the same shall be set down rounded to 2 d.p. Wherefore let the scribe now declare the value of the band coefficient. 17.34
